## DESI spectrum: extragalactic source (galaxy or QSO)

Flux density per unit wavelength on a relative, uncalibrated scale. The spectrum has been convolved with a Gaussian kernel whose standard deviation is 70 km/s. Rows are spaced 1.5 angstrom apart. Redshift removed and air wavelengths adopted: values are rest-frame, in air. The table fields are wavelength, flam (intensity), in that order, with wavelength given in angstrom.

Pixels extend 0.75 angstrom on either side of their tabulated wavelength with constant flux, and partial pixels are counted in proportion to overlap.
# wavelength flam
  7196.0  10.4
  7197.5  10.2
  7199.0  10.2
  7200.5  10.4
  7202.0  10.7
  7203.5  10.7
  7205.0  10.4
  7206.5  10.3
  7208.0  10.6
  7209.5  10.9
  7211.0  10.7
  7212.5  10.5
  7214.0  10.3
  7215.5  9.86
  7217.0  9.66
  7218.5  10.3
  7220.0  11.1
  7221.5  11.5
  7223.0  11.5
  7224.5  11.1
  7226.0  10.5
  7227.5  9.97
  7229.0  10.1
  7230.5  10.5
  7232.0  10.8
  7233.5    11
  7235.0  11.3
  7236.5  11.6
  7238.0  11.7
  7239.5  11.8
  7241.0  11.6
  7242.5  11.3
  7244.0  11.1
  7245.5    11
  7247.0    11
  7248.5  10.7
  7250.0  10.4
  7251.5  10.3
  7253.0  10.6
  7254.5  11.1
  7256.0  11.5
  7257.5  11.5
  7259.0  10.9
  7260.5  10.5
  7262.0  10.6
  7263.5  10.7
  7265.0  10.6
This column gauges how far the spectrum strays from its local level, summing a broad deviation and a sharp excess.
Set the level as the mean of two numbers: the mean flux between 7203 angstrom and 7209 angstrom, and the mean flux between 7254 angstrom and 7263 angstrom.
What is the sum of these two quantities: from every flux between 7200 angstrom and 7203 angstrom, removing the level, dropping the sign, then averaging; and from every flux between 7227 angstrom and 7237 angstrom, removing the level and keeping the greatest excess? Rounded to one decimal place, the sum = 1.0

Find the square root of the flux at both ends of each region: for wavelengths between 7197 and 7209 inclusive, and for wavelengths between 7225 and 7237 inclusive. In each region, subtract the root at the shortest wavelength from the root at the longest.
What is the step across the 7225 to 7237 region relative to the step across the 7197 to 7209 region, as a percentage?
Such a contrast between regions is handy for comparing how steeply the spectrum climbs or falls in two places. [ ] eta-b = 267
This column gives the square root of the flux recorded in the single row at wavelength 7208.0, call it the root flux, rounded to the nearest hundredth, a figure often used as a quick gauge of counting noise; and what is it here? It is 3.26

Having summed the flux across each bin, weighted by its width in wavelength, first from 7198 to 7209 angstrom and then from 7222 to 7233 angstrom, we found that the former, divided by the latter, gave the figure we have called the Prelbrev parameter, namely 0.98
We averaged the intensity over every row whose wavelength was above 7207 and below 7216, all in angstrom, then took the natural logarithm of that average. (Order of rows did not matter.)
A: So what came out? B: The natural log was 2.35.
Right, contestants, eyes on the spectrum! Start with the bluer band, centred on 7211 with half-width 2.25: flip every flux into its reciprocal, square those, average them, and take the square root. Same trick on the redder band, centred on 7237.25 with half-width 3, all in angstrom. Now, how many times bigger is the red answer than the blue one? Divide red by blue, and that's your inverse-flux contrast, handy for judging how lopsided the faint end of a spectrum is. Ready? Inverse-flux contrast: 0.92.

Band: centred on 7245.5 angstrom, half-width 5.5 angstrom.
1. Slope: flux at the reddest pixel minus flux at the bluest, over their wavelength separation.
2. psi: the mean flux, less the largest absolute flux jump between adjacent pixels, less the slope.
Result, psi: 10.8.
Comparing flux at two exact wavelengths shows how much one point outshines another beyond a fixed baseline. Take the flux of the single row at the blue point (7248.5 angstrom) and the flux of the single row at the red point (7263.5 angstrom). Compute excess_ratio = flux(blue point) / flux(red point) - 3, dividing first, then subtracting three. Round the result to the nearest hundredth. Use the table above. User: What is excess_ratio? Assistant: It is -2.00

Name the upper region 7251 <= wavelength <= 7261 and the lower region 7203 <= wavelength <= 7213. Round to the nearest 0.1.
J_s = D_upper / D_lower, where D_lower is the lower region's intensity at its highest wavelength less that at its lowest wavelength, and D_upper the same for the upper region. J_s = -1.0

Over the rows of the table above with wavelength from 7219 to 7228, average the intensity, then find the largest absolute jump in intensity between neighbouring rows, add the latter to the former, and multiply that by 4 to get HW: 46.2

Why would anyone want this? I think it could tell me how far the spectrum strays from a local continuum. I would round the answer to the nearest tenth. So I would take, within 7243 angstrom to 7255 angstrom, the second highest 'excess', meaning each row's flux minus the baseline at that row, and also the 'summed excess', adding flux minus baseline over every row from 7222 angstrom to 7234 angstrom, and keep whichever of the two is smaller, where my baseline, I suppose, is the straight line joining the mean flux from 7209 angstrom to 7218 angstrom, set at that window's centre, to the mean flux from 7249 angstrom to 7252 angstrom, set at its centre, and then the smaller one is 0.7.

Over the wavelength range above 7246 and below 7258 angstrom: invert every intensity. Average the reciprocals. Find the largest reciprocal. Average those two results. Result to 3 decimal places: 0.095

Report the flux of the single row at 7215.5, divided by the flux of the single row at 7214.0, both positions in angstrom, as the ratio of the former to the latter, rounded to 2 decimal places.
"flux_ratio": 0.96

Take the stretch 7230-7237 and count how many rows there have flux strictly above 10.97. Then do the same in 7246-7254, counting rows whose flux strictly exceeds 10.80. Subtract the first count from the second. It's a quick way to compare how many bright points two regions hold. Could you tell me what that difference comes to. -2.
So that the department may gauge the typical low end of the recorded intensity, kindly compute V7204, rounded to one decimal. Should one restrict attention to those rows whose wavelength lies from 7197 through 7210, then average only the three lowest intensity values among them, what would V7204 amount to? 10.2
